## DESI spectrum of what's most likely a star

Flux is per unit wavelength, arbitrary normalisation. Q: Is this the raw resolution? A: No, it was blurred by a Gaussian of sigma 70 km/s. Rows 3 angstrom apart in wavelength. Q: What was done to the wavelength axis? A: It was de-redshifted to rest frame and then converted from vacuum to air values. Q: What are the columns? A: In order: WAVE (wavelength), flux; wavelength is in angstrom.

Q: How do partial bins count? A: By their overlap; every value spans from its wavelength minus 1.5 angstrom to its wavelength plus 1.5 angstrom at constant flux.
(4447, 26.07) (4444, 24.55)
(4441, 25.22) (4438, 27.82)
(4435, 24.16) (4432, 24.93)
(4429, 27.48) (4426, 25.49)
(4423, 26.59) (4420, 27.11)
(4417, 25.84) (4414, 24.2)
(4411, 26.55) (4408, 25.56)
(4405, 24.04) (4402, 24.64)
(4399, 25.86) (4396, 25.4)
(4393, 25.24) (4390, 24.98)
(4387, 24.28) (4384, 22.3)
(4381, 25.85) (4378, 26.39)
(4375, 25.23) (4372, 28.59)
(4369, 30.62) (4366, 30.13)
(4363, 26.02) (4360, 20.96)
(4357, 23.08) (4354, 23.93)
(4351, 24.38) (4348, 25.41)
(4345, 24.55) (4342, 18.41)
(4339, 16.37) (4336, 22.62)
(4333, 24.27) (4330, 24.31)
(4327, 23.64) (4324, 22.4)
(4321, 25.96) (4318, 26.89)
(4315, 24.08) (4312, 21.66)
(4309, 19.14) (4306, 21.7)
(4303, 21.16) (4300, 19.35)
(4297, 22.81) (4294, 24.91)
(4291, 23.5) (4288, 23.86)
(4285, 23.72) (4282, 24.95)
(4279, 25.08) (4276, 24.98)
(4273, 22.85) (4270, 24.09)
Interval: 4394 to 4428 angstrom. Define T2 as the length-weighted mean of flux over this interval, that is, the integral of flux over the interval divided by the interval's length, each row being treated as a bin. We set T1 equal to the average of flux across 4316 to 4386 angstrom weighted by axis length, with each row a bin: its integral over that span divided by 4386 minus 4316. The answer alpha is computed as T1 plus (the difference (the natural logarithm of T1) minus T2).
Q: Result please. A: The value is 2.0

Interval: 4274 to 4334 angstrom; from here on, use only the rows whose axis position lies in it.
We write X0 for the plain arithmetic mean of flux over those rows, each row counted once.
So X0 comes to 23.4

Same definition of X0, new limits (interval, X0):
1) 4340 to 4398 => 25.0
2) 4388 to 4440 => 25.6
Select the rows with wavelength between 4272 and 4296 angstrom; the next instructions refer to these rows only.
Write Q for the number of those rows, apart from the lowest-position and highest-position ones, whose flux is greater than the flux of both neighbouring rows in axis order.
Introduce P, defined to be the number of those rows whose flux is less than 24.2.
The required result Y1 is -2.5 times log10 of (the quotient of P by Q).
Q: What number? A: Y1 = -0.75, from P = 4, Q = 2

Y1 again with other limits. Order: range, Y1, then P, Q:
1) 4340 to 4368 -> -1.51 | 4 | 1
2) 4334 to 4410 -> -0.75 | 8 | 4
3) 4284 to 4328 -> -1.19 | 12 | 4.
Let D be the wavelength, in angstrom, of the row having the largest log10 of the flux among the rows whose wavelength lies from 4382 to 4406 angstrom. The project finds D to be 4399 angstrom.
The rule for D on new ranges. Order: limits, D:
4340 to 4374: 4369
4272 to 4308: 4279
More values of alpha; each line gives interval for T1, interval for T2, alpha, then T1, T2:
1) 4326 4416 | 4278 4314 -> 5.2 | 24.6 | 22.6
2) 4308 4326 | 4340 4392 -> 1.7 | 23.5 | 24.9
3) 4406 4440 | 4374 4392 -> 4.4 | 25.9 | 24.8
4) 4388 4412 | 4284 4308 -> 5.9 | 25.2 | 22.5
